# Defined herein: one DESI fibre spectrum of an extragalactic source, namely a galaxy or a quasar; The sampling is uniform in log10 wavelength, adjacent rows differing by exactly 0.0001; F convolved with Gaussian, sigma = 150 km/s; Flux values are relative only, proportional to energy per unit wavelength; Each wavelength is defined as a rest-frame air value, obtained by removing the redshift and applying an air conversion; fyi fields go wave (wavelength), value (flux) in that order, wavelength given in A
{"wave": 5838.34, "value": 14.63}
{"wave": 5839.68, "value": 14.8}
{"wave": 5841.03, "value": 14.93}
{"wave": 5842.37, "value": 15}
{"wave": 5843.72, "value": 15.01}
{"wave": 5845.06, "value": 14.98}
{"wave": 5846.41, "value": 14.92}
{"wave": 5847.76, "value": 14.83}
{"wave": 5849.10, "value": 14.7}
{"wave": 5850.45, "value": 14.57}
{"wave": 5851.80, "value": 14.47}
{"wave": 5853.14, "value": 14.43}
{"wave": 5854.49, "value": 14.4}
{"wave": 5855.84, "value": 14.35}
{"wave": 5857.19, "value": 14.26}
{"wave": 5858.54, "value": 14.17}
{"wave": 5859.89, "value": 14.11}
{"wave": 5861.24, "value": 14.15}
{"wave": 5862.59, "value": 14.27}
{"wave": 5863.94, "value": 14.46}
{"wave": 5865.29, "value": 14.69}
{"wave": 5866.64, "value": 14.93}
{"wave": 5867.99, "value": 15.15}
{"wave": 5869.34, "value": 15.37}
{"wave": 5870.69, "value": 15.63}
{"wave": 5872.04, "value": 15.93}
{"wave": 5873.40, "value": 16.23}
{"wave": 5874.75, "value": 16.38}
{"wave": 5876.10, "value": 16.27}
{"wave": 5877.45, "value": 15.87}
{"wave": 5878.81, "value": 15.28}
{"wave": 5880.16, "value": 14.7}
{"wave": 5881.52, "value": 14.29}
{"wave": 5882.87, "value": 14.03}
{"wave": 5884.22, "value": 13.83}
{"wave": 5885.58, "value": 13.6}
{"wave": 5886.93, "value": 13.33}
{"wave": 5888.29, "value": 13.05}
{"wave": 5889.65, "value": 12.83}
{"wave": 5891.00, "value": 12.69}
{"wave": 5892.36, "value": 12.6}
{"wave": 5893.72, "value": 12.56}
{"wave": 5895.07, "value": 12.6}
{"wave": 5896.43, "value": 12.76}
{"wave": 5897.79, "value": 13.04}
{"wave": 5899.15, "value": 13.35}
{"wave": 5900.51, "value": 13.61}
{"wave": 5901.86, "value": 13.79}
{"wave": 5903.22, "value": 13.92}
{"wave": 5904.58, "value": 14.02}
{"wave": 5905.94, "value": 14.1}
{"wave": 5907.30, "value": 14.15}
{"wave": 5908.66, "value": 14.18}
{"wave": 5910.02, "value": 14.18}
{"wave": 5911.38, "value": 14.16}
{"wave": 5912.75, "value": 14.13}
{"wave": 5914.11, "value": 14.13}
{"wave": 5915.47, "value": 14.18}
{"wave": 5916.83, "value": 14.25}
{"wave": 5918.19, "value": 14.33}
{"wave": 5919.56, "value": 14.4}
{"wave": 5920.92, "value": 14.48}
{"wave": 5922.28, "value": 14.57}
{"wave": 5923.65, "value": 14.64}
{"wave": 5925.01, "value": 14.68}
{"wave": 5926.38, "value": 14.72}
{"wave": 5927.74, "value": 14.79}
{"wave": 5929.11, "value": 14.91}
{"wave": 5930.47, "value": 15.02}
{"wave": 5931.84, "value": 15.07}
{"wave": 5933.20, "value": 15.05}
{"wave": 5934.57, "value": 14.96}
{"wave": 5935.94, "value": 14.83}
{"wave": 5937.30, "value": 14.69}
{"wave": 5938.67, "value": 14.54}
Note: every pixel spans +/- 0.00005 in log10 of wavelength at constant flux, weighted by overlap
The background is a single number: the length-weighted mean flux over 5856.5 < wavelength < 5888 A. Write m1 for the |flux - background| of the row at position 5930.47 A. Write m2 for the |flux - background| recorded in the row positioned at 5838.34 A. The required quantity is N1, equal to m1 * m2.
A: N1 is 0.0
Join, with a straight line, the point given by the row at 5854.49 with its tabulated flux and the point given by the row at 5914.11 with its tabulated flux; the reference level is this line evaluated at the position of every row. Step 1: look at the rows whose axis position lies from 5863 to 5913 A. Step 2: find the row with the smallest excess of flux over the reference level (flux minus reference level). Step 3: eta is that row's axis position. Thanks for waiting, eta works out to 5893.72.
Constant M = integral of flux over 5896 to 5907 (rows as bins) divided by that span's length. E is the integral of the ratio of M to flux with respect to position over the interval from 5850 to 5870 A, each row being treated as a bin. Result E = 18.8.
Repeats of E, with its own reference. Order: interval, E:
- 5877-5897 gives 20.2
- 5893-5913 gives 20.0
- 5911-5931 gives 18.8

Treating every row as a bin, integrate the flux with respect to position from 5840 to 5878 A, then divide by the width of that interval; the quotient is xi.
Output 14.9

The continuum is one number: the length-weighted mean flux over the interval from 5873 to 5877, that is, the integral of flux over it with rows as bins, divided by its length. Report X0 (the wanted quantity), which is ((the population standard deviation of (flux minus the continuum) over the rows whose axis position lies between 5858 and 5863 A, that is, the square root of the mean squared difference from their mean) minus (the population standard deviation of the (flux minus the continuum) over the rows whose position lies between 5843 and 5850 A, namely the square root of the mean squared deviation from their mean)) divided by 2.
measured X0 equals -0.03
